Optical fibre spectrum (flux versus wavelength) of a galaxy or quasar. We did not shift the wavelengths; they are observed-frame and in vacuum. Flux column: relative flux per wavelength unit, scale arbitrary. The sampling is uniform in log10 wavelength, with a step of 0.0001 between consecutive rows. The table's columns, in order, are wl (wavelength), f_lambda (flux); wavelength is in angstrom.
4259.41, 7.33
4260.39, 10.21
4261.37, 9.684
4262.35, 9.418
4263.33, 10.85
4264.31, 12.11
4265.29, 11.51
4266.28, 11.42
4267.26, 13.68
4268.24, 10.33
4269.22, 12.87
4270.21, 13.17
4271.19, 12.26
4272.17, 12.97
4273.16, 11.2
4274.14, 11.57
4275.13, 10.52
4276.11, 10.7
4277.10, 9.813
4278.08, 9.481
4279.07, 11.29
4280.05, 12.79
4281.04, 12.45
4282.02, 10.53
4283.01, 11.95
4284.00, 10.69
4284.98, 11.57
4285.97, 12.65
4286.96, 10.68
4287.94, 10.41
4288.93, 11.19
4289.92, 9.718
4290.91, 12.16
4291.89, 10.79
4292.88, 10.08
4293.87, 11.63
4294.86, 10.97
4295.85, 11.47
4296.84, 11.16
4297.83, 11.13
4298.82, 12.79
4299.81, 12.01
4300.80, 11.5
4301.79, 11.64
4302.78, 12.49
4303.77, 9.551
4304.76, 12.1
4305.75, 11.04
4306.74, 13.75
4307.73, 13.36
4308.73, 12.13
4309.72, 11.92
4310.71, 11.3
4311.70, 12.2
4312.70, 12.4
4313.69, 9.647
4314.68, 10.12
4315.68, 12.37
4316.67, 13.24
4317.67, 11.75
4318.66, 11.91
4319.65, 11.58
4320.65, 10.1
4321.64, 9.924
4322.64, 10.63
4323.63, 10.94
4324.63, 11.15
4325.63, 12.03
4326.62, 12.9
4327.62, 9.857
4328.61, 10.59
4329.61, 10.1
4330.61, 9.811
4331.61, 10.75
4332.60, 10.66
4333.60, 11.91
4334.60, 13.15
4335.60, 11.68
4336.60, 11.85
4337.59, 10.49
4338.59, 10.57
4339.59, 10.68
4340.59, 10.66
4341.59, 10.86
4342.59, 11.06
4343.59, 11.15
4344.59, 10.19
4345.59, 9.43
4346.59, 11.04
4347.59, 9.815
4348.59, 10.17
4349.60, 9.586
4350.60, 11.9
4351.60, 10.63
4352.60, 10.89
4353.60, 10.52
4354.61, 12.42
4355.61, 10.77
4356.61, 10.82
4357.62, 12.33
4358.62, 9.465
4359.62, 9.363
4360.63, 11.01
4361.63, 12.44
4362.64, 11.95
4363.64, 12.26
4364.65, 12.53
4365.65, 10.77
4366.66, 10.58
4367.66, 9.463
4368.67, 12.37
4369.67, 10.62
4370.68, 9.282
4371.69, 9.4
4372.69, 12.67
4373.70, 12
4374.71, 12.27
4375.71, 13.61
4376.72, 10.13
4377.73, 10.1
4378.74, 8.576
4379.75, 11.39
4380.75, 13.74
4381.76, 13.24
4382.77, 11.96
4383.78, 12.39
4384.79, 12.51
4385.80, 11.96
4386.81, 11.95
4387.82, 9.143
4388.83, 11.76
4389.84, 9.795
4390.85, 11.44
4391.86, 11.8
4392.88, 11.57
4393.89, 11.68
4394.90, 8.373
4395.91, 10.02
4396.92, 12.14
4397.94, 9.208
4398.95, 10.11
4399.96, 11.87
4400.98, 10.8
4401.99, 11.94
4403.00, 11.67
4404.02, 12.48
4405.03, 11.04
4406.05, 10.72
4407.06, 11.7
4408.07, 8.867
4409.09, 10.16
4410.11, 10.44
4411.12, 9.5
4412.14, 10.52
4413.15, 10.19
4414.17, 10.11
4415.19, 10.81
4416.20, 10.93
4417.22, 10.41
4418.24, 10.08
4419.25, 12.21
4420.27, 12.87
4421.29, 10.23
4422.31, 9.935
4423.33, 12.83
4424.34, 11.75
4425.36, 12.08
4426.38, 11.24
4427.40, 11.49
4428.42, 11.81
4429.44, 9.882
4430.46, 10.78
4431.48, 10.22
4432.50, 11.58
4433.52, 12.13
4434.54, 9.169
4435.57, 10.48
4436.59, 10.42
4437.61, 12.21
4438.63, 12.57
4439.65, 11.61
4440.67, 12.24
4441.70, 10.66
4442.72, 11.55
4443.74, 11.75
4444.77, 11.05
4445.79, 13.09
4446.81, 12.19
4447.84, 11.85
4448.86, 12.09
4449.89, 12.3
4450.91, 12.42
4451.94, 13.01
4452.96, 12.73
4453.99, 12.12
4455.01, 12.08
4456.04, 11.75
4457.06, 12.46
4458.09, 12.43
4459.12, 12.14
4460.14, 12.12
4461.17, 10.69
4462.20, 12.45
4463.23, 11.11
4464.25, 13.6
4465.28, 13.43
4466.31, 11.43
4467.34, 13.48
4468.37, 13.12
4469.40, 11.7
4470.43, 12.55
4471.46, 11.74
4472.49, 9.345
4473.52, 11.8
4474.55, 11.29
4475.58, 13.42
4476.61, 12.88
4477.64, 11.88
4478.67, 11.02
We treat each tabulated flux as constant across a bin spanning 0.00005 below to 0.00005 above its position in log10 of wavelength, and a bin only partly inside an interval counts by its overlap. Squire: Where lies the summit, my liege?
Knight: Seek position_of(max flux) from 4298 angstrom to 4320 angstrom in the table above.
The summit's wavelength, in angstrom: 4306.74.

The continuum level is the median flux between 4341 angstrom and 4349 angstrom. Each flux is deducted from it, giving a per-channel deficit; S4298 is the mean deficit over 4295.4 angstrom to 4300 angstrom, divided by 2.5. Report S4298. -0.47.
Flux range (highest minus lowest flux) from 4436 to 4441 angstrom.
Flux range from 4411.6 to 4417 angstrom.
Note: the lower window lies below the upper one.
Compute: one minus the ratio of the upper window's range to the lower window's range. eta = -1.6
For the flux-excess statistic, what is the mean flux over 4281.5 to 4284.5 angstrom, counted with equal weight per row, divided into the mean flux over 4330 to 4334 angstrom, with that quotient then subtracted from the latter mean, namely 9.8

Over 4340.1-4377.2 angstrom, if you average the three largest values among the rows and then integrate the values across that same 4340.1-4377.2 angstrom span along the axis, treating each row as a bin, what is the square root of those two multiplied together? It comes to 73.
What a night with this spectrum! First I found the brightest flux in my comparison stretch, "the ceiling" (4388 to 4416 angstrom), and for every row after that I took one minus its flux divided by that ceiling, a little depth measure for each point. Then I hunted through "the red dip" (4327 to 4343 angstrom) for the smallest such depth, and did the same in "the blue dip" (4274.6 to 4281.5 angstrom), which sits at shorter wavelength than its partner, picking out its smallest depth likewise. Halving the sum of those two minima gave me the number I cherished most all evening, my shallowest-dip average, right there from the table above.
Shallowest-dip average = -0.04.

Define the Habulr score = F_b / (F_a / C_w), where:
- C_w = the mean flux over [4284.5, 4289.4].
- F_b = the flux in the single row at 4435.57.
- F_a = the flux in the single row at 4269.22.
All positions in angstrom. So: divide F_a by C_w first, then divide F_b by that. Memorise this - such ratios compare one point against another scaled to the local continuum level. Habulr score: 9.2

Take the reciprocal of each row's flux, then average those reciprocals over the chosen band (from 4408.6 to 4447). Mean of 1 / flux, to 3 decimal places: 0.091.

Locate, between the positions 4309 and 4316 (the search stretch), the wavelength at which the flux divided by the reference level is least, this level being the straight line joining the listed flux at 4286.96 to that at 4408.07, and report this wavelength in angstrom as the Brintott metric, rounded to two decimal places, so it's 4313.69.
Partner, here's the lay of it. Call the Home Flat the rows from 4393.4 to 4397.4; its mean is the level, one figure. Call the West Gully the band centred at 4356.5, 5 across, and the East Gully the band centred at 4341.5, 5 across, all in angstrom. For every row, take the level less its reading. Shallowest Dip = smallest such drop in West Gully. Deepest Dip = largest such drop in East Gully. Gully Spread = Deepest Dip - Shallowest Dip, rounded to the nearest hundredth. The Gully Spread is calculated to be 1.76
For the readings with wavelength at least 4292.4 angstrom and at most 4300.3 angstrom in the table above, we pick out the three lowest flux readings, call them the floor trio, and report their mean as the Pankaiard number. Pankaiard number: 10.7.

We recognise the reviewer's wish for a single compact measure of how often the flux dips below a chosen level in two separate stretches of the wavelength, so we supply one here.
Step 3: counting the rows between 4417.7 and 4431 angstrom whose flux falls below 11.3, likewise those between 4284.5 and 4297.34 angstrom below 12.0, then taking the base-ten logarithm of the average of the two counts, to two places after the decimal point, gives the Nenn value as 0.93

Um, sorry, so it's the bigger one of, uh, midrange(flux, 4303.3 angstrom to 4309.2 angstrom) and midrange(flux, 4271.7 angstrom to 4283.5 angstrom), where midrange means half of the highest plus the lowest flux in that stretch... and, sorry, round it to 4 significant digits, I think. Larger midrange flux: 11.65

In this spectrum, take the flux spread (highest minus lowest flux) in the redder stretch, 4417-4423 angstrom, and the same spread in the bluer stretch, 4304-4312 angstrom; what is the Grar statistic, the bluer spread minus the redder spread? -0.2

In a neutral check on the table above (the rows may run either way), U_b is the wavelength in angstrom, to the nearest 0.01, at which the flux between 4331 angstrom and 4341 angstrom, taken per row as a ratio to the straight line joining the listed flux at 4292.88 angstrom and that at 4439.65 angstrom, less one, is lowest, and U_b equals 4337.59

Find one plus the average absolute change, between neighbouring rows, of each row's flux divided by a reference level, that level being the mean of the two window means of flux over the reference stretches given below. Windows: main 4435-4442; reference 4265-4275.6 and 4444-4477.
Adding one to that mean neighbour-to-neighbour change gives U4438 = 1.07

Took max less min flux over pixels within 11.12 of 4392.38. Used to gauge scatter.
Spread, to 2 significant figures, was 4.9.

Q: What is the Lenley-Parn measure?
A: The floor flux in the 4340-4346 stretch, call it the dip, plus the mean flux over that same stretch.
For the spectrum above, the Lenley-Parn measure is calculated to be 20.0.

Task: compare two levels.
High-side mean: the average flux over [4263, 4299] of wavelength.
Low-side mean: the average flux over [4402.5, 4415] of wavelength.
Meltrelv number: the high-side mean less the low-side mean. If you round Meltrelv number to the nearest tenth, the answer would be 0.8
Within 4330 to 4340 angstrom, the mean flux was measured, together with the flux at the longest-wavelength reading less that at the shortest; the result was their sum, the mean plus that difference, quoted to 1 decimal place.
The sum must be 12.0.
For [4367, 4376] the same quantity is 15.4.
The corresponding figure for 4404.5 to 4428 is 11.3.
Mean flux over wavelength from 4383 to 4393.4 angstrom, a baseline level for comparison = 11.4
